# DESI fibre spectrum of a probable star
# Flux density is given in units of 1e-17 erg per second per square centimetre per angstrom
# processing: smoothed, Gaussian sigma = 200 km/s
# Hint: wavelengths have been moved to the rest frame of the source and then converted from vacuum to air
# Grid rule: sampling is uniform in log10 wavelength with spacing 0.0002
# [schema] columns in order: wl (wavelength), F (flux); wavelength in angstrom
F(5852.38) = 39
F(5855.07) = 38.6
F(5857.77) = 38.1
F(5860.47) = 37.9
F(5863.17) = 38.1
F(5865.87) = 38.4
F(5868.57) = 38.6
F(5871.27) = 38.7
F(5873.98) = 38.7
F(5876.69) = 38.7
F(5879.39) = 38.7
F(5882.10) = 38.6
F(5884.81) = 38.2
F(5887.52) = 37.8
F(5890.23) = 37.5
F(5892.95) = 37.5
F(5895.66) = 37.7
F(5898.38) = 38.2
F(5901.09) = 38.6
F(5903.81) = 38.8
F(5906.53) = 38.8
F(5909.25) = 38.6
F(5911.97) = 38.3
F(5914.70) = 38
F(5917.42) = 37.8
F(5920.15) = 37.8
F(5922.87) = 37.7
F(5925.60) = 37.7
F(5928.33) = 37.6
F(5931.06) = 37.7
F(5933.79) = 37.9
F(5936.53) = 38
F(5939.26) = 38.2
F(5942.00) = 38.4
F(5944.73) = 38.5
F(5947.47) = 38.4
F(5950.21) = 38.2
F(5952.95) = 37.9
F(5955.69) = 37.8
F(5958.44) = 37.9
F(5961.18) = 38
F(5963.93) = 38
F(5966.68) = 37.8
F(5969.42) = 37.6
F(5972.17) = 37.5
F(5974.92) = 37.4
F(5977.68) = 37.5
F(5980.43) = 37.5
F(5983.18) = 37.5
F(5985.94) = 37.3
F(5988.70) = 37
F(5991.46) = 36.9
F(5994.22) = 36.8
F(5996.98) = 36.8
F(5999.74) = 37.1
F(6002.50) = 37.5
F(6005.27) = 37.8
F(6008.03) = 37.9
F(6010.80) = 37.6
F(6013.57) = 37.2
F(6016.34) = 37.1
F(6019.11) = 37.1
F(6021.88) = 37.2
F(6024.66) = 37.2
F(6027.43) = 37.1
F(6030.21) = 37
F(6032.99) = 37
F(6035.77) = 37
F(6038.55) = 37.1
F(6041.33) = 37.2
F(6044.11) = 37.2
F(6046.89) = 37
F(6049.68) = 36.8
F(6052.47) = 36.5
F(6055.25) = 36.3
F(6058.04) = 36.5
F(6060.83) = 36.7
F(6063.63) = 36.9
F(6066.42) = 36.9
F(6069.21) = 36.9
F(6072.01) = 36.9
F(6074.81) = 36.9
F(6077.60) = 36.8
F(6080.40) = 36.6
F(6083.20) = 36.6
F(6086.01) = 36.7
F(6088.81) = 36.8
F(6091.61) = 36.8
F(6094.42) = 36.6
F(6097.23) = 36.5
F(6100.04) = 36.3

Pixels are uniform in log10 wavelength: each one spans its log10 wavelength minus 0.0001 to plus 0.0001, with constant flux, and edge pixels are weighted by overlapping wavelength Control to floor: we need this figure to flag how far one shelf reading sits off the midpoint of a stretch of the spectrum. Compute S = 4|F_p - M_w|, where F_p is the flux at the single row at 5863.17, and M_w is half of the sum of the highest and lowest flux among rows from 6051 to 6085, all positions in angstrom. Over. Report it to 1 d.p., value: 6.0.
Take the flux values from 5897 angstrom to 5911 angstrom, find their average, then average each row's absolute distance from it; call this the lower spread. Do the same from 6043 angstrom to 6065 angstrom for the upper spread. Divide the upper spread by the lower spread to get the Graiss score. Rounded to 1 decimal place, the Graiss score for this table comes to 1.5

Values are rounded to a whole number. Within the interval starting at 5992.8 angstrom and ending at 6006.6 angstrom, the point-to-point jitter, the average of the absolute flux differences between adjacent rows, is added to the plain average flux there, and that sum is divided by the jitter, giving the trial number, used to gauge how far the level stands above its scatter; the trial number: 150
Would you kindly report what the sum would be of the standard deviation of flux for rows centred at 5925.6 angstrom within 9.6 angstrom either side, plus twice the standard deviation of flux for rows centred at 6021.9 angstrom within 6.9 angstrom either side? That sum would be 0.2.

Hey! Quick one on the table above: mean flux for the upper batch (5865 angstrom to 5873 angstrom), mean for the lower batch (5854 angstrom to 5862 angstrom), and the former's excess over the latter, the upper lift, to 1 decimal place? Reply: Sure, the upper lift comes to 0.4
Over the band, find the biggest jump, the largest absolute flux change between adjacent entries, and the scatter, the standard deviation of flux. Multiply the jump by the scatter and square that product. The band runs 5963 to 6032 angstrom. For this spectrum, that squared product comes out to 0.018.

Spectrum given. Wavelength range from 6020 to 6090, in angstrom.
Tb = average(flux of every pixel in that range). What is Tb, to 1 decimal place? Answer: 36.9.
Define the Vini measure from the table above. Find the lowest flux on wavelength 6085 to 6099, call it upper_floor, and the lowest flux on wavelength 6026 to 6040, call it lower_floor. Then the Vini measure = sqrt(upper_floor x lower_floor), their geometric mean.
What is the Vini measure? 36.7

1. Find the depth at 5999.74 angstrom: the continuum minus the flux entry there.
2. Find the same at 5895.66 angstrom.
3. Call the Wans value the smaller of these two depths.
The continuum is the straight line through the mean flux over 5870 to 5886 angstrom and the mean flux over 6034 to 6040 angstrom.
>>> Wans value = 0.3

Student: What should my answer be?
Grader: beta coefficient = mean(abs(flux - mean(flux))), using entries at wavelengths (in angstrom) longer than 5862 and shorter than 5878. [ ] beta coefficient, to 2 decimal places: 0.19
